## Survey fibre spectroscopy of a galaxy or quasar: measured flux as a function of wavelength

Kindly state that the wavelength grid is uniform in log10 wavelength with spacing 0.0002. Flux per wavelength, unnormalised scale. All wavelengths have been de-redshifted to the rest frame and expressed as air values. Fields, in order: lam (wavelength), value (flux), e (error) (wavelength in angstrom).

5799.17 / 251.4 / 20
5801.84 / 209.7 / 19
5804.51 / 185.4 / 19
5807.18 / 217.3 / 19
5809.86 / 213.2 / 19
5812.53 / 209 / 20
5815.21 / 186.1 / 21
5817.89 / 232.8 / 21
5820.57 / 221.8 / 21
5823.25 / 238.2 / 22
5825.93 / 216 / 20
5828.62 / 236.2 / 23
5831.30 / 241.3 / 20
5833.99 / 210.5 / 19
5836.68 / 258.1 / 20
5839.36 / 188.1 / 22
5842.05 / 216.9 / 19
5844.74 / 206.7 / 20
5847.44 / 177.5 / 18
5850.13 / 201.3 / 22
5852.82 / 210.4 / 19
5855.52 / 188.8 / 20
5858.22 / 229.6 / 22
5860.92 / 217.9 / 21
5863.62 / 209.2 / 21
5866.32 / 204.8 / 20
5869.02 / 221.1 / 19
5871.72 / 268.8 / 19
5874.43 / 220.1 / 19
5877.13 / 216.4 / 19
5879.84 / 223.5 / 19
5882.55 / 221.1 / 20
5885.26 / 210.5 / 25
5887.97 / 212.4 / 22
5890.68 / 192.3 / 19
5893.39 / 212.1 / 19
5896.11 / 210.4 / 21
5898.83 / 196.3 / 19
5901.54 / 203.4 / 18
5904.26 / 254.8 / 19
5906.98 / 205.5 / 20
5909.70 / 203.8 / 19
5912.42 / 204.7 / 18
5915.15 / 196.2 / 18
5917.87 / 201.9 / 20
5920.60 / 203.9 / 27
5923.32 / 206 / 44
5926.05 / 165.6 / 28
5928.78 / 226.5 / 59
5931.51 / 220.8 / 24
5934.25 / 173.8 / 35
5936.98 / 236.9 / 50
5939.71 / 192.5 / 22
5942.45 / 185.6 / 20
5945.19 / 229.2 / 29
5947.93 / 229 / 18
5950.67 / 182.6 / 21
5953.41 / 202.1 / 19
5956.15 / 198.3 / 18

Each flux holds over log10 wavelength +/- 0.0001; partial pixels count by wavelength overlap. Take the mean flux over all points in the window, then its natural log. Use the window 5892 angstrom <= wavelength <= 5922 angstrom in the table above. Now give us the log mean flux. 5.34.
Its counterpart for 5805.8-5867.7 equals 5.37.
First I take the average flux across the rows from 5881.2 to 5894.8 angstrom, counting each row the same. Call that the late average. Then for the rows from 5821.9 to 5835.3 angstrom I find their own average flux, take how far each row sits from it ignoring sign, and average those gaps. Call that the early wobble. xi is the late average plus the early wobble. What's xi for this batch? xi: 222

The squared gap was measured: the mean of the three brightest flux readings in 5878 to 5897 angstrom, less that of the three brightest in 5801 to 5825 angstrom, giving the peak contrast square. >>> 142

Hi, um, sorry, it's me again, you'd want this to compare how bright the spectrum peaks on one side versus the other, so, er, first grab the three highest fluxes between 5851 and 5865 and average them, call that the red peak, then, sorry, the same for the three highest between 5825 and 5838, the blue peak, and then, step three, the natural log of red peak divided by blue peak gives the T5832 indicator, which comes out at -0.11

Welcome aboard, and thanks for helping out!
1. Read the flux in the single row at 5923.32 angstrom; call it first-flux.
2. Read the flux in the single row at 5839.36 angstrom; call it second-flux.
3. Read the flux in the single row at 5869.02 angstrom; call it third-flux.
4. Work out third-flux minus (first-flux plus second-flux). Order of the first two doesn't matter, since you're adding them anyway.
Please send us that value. -173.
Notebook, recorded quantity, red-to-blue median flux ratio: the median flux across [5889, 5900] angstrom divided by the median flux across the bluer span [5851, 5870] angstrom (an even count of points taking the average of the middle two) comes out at 0.97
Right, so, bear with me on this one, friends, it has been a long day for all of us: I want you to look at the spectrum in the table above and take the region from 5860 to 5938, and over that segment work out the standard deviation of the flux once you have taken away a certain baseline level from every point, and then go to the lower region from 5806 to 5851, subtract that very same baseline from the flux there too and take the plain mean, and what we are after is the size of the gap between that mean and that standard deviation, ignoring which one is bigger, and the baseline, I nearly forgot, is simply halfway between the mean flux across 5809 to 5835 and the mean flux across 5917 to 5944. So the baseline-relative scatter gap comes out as 15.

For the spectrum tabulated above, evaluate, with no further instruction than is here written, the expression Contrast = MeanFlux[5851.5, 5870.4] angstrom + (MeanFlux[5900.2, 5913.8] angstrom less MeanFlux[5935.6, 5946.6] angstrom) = 215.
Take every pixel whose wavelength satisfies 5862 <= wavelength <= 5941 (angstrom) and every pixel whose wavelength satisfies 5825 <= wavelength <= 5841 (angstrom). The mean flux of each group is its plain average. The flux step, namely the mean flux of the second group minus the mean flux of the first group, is 14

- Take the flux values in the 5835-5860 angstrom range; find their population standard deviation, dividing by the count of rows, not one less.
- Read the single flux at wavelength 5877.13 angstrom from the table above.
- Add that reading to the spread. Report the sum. 239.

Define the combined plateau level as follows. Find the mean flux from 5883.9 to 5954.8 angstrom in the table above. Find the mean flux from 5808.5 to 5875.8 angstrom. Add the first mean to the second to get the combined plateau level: 423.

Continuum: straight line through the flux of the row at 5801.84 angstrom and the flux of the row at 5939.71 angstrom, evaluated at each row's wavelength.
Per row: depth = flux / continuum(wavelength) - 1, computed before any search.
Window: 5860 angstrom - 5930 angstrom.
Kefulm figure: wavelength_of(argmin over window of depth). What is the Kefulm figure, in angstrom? 5926.05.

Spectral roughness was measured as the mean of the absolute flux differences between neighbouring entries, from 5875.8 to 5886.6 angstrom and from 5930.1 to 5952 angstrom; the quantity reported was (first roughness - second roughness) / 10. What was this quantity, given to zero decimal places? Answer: -3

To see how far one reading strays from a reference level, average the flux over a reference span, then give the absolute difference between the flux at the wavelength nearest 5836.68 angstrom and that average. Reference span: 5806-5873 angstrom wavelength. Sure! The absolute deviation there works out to 41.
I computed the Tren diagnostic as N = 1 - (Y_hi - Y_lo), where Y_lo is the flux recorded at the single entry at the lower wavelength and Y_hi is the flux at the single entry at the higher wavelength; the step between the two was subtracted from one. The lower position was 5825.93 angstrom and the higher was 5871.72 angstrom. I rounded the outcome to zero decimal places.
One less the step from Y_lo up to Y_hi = -52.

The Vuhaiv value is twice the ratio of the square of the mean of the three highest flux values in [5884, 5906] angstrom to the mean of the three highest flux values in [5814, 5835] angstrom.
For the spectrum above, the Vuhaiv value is 430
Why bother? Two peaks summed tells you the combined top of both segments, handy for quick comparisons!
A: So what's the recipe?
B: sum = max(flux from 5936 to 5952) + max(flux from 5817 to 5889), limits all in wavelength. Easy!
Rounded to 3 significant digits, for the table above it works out 506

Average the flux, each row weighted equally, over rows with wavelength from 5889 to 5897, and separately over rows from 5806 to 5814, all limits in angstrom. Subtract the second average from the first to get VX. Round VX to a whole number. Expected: -8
